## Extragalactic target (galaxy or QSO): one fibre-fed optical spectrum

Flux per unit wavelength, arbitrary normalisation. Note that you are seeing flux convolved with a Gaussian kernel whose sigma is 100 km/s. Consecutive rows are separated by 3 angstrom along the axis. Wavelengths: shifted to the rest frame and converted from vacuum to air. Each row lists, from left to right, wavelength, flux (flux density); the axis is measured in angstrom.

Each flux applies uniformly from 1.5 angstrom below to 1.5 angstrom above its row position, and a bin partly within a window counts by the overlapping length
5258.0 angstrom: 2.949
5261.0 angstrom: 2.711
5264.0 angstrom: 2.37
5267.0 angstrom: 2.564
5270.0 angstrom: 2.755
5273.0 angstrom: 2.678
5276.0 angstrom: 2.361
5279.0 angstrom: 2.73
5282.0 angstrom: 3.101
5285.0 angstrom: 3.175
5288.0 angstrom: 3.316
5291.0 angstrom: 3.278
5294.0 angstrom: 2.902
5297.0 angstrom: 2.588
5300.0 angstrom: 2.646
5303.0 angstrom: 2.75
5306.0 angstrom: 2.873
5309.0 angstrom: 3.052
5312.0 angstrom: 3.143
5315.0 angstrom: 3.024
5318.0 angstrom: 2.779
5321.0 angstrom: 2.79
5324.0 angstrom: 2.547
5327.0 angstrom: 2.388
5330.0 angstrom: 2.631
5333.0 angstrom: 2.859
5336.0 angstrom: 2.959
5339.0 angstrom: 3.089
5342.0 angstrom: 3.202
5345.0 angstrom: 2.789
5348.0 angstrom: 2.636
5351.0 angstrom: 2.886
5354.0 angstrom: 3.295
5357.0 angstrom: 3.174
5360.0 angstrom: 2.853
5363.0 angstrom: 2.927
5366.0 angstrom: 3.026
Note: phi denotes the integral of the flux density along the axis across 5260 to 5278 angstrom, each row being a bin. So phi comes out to 46.3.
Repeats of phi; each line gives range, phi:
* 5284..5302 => 53.5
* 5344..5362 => 53.0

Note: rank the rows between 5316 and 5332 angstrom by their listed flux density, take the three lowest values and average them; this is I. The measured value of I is 2.52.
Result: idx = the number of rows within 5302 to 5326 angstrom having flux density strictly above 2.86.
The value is 4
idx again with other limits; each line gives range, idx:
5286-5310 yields 5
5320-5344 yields 3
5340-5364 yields 5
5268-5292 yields 4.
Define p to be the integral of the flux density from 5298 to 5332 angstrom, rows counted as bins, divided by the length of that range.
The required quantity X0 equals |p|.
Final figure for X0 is 2.78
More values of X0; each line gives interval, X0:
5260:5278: 2.57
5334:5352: 2.93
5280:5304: 2.97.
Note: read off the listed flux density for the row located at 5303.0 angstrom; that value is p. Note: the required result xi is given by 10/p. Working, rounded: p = 2.75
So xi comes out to 3.64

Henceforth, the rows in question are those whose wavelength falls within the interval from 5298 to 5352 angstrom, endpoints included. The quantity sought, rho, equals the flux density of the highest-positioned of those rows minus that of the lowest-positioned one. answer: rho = 0.2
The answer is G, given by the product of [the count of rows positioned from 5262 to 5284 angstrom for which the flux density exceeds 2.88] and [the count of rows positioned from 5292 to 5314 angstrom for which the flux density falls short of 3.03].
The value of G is 5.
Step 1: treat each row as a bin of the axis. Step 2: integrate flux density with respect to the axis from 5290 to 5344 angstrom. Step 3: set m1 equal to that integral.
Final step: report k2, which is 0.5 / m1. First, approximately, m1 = 154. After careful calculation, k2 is 0.0032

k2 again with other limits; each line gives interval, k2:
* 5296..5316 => 0.0087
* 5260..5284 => 0.0078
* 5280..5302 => 0.0076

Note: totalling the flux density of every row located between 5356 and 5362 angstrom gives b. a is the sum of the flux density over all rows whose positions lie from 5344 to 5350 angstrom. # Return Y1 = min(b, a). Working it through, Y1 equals 5.4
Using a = 5.4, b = 6.0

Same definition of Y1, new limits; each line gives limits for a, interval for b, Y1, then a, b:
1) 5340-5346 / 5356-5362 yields 6.0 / 6.0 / 6.0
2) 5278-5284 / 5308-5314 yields 5.8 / 5.8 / 6.2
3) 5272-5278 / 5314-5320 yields 5.0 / 5.0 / 5.8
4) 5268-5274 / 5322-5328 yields 4.9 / 5.4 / 4.9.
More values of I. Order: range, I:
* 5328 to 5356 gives 2.69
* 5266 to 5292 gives 2.53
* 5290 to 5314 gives 2.66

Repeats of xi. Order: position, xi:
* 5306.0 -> 3.48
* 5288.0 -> 3.02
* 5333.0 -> 3.50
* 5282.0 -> 3.22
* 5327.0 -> 4.19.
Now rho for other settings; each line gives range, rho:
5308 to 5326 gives -0.5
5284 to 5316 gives -0.2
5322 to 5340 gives 0.5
